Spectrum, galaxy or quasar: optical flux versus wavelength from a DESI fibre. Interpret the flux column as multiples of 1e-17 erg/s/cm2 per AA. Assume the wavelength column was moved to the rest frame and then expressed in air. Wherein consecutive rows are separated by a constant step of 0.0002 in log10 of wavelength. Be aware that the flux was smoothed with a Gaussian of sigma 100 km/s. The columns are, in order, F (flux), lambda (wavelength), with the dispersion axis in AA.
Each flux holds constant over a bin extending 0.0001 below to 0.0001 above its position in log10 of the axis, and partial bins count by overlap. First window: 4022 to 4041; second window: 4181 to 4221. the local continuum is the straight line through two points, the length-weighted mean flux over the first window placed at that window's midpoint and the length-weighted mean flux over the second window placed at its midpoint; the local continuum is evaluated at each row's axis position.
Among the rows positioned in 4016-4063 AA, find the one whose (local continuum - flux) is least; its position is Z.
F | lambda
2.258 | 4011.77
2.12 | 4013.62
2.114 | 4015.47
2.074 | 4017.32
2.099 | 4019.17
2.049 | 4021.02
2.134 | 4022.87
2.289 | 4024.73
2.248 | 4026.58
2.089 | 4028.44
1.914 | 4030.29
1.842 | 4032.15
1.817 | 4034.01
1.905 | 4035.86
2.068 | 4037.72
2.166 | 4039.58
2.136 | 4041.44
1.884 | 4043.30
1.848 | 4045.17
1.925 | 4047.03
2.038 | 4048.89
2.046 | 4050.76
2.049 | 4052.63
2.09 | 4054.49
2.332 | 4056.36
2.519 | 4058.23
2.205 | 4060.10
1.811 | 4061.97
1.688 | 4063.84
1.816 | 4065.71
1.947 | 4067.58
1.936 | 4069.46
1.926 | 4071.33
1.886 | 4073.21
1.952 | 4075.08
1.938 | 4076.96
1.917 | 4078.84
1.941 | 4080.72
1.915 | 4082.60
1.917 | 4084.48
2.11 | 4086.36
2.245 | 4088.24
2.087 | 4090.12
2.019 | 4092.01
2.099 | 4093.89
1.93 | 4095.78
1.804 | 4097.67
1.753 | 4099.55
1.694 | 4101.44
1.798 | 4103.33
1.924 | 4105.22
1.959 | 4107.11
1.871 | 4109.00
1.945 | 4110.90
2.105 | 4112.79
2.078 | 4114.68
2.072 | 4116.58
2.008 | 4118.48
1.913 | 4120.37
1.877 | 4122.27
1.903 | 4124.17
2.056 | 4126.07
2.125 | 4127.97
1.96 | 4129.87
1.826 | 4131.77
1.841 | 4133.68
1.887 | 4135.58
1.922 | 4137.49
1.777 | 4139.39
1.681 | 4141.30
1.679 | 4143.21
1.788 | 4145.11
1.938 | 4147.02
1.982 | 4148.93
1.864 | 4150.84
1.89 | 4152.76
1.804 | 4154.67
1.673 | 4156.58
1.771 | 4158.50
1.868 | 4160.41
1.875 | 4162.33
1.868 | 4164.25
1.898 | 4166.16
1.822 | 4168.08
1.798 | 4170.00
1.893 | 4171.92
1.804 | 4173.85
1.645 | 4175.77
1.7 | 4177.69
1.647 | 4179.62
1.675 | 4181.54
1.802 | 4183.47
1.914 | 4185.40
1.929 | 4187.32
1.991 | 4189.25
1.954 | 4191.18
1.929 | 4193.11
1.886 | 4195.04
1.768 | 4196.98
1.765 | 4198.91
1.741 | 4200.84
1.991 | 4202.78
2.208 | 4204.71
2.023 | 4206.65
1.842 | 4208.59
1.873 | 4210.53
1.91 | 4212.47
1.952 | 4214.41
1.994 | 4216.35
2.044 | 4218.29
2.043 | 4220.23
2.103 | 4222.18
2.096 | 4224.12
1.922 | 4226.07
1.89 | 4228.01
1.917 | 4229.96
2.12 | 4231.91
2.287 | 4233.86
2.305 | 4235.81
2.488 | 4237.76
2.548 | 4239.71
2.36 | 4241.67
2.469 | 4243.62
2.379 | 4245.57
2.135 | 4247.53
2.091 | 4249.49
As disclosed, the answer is 4058.23 AA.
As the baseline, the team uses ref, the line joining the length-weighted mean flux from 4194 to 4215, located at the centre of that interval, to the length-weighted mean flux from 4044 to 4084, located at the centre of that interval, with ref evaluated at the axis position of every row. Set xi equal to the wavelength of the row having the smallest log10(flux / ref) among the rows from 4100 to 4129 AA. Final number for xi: 4101.44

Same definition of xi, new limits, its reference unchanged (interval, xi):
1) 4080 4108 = 4101.44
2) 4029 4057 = 4034.01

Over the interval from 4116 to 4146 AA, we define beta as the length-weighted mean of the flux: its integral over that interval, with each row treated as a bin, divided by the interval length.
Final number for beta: 1.89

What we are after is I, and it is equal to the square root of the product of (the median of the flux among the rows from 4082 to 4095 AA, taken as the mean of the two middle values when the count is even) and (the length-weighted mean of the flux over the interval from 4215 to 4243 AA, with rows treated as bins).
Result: 2.12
